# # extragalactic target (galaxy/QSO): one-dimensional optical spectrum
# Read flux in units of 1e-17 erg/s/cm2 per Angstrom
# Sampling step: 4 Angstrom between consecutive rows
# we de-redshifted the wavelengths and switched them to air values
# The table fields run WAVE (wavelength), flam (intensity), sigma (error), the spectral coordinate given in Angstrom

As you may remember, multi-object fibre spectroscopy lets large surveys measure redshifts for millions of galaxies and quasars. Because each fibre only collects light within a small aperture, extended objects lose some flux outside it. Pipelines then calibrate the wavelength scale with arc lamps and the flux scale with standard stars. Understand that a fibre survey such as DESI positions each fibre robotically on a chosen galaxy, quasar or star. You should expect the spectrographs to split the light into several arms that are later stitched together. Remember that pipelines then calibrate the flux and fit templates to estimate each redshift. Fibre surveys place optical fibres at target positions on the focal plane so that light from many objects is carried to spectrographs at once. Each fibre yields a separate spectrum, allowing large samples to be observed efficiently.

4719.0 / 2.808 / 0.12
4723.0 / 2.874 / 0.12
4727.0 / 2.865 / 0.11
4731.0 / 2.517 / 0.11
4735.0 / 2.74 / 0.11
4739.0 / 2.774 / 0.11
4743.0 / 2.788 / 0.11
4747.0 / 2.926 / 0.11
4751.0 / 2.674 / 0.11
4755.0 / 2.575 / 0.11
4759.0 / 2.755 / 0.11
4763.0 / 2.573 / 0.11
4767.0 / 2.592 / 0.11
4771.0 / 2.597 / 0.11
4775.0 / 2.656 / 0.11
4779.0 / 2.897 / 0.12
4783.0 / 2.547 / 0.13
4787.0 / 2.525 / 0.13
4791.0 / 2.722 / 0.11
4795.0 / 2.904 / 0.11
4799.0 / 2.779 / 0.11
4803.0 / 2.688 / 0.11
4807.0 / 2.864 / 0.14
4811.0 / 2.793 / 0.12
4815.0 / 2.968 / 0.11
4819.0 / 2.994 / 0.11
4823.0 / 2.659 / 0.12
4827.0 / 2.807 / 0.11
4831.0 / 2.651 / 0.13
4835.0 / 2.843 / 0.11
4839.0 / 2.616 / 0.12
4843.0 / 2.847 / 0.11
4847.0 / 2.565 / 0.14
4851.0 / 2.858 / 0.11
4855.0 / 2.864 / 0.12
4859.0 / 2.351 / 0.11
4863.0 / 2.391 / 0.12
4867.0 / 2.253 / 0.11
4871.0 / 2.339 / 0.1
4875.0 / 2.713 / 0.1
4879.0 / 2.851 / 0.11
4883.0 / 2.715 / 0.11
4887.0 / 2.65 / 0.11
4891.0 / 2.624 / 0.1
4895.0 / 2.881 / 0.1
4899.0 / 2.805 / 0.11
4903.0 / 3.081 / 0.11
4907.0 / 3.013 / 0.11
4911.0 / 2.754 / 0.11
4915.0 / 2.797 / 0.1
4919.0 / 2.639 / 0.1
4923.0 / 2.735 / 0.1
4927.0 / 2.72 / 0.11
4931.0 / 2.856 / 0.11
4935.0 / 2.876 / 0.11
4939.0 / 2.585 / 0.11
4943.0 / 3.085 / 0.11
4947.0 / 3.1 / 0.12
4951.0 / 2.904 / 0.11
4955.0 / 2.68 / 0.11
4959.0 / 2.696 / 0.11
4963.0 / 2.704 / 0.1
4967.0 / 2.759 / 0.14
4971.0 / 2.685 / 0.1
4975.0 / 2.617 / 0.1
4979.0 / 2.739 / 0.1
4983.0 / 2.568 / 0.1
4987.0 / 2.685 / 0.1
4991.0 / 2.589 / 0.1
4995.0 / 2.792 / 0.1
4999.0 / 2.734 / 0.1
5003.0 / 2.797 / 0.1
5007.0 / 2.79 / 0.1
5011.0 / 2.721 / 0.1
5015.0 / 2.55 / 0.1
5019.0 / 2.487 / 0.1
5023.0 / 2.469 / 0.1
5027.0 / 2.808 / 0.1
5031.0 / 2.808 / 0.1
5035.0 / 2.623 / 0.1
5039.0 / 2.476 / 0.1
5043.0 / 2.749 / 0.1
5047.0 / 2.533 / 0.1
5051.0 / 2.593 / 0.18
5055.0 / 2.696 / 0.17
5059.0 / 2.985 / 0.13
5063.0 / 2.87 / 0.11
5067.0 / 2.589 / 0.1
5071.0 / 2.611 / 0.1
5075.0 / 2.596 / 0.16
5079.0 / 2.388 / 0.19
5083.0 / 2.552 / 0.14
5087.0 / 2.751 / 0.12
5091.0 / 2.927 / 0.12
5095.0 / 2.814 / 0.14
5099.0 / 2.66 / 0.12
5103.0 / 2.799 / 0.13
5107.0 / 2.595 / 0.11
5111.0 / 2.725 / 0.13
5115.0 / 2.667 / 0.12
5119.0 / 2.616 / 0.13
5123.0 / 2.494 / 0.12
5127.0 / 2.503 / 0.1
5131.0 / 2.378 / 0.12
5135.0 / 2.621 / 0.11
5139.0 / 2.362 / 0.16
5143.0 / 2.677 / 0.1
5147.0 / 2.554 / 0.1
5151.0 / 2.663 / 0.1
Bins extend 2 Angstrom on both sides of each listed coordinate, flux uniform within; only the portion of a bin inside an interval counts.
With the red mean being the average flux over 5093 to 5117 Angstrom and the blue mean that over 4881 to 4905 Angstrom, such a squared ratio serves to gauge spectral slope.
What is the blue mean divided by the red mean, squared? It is 1.06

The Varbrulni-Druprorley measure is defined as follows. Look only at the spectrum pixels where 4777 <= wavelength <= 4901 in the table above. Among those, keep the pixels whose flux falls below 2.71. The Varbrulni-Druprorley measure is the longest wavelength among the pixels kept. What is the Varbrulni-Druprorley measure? 4891.0 Angstrom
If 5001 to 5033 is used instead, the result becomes 5023.0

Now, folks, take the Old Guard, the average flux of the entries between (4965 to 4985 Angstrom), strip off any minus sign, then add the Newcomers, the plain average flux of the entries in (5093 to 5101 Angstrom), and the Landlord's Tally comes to 5.41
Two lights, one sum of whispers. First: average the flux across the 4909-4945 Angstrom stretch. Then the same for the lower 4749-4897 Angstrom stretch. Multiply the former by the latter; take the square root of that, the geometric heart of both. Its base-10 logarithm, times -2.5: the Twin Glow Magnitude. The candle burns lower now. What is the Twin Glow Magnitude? -1.09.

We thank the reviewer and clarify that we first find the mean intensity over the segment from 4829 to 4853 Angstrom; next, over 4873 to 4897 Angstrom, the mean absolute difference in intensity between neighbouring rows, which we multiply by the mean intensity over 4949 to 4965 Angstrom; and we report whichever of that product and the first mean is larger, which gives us 2.73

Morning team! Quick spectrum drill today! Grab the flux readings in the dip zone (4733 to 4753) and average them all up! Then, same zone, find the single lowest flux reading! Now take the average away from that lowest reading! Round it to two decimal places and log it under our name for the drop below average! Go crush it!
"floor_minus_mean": -0.11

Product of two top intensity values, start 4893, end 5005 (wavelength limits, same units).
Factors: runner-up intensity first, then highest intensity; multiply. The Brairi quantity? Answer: 9.6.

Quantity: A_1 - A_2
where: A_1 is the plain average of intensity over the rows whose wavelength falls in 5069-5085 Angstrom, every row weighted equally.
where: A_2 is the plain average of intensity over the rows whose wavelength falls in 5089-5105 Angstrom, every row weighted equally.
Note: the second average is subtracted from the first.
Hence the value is -0.26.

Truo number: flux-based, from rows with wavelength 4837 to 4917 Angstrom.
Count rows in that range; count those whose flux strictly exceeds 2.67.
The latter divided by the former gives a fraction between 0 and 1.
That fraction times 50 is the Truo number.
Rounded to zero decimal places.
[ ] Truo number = 30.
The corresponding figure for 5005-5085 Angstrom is 20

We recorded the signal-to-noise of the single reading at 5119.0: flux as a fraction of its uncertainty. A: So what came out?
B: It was 20.1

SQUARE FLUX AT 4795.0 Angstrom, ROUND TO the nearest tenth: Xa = 8.4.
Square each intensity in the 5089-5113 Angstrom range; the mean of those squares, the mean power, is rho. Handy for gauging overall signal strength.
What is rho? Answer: 7.59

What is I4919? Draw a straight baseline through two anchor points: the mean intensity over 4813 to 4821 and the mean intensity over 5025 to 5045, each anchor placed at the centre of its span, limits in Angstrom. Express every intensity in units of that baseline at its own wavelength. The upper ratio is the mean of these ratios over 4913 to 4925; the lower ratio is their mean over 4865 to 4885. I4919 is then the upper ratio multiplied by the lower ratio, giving 0.85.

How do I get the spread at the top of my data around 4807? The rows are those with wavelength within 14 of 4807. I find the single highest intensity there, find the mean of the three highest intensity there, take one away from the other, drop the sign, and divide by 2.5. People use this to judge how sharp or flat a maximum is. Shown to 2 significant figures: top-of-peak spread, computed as 0.015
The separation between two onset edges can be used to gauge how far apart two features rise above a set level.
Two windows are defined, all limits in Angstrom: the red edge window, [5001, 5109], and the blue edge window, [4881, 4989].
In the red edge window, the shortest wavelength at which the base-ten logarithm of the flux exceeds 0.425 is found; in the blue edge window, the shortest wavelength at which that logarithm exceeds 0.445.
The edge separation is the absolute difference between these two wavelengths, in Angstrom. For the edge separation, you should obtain 108 Angstrom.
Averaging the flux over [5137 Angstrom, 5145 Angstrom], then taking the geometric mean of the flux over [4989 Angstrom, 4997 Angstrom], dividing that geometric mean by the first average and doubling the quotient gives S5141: 2.13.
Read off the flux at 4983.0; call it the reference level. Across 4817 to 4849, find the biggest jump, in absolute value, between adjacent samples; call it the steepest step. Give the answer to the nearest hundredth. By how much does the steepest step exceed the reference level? -2.23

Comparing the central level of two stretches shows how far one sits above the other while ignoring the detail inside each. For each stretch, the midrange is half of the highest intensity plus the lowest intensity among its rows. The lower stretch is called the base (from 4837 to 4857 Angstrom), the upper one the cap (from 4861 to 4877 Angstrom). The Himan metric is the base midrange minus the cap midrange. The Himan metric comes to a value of 0.23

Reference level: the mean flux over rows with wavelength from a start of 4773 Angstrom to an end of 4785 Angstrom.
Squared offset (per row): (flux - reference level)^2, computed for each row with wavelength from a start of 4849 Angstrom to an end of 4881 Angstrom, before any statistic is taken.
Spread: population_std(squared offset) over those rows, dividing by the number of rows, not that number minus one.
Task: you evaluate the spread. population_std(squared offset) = 0.066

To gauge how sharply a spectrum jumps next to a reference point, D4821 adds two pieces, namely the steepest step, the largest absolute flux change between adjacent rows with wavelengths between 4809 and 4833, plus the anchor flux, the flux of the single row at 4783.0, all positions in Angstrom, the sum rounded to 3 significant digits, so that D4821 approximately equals 2.88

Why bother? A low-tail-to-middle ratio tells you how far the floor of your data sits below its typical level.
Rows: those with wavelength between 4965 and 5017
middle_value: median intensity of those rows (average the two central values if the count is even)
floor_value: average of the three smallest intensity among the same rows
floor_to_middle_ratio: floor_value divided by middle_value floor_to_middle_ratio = 0.94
